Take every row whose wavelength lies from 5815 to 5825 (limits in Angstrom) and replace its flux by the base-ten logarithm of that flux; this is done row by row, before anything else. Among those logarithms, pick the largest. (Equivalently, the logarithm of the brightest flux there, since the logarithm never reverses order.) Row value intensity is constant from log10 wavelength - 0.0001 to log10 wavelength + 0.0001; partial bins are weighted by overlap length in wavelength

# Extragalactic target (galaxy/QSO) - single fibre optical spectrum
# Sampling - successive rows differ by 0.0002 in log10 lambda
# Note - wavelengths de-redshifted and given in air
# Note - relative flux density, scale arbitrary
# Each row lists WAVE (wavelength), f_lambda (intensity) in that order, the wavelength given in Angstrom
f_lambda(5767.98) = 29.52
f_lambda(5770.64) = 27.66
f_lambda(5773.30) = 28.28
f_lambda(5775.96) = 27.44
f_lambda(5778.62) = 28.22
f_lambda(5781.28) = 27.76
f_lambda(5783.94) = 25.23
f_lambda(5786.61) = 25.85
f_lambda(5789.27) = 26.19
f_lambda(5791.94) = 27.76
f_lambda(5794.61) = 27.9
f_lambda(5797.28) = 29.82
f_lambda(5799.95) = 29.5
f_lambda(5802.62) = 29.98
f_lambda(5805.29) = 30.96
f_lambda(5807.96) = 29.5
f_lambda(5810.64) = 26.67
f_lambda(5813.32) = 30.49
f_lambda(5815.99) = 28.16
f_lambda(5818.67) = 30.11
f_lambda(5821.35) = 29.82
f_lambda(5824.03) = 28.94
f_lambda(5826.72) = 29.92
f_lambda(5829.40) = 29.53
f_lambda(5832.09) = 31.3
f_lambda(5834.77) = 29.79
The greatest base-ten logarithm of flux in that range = 1.48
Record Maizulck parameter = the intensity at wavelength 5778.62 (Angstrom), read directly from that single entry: 28.22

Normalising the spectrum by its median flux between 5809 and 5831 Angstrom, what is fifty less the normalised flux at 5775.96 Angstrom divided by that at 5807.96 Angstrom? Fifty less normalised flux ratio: 49.1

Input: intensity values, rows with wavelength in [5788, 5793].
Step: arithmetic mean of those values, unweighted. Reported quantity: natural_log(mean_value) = 3.29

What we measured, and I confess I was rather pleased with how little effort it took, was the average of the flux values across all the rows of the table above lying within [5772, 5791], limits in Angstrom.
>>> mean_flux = 27.0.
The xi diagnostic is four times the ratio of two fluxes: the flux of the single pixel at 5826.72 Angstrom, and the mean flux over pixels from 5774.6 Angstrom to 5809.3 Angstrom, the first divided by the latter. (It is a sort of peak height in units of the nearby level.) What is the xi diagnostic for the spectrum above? 4.25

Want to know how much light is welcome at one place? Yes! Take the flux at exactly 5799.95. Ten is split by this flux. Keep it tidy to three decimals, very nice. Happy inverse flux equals 0.339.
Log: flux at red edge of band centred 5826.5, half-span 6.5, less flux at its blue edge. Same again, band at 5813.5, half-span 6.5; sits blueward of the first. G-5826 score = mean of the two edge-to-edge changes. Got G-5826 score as 1.0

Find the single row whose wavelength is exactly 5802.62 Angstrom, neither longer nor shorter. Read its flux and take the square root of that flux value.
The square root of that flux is 5.48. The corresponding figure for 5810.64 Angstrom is 5.16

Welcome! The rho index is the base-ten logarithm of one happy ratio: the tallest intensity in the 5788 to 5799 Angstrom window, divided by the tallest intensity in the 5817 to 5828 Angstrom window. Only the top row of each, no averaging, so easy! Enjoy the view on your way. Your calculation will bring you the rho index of -0.004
